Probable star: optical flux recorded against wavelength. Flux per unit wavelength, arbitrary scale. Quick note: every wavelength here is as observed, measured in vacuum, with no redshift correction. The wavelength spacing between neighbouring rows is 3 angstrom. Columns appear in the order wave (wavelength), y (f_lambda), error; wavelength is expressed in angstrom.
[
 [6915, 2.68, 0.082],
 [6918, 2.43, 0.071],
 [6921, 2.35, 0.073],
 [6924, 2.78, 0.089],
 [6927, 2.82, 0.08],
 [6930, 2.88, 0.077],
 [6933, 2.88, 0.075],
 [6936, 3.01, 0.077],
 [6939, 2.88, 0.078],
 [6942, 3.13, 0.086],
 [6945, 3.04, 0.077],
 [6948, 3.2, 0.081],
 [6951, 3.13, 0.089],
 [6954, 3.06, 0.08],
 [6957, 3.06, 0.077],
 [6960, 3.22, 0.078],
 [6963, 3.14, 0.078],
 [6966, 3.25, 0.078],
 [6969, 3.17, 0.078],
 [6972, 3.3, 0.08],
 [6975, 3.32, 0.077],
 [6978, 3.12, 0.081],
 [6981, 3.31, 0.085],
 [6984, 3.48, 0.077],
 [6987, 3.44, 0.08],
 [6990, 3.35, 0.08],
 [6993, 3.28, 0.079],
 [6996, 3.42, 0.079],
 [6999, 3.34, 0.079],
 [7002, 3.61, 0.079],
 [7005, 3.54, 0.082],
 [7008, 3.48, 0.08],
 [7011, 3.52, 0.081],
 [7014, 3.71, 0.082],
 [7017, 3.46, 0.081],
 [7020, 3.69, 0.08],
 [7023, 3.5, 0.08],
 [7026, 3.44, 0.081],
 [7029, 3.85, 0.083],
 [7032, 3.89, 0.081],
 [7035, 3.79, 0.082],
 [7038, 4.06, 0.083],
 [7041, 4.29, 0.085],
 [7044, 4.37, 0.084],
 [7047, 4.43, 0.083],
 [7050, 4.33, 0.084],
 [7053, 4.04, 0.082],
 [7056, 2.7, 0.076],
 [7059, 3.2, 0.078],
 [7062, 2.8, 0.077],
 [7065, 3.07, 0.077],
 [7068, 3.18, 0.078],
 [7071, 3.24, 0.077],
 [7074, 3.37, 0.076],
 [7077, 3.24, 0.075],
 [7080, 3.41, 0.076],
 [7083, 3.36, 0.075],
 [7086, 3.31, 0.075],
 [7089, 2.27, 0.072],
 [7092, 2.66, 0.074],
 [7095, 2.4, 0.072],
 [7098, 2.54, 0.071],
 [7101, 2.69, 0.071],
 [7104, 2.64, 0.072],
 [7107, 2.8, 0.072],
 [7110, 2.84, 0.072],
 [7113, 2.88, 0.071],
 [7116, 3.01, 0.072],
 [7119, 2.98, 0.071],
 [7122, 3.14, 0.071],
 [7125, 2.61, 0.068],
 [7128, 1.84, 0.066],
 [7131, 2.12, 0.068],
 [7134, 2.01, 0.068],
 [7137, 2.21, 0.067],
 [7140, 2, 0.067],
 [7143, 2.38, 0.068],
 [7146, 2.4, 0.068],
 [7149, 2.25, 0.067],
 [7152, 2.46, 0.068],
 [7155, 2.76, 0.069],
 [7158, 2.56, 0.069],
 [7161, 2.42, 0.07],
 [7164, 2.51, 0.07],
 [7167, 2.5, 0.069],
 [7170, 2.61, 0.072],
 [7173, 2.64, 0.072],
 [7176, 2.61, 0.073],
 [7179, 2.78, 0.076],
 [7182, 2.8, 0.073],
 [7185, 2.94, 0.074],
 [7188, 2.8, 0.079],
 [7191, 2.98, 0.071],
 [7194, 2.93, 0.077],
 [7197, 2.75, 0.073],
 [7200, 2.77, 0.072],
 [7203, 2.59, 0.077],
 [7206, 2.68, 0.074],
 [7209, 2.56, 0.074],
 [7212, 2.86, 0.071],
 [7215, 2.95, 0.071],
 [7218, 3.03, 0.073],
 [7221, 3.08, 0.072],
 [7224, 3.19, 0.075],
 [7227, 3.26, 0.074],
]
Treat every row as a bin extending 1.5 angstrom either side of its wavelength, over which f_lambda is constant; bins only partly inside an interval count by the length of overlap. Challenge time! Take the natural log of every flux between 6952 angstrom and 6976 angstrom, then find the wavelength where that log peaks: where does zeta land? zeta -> 6975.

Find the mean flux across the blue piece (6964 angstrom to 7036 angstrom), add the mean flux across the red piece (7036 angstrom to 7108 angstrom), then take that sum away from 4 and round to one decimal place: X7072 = -2.7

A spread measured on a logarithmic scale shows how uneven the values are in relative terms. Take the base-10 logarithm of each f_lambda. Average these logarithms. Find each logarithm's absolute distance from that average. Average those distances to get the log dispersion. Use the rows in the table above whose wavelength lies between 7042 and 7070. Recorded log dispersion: 0.078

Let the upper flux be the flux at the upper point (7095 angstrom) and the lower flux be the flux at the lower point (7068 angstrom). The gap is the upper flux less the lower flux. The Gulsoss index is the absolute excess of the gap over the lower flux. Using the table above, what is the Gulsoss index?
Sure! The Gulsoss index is 4.0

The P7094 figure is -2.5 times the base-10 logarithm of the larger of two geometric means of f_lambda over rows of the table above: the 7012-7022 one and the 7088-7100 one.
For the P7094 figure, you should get -1.40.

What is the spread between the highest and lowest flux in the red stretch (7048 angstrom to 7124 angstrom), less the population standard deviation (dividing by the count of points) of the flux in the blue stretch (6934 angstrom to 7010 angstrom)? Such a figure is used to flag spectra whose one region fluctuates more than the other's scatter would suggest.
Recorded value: 1.88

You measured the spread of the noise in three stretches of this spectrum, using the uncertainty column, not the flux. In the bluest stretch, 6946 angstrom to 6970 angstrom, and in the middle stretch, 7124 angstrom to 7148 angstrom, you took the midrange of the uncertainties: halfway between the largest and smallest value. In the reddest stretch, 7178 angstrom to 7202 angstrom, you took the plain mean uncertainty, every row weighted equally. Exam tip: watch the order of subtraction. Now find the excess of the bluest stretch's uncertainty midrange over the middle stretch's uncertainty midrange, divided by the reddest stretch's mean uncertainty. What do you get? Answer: 0.22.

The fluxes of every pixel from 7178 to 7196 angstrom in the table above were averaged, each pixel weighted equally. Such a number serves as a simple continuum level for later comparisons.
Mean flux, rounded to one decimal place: 2.9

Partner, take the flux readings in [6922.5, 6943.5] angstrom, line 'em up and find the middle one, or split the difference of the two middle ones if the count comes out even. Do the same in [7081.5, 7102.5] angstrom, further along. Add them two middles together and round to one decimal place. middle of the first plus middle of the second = 5.5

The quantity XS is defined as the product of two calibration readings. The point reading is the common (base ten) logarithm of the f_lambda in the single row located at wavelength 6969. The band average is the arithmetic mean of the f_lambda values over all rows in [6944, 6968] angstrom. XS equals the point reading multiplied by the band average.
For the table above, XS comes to 1.6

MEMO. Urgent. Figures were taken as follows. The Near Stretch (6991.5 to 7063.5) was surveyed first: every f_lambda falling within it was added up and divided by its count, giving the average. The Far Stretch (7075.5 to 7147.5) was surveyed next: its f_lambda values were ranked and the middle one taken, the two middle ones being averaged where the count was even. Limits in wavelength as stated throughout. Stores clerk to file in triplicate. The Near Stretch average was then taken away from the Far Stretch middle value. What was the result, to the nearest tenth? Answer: -1.0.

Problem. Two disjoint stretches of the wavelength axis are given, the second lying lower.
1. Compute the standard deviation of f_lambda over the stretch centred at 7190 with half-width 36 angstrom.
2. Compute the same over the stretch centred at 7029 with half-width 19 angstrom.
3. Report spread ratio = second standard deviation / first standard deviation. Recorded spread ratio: 1.7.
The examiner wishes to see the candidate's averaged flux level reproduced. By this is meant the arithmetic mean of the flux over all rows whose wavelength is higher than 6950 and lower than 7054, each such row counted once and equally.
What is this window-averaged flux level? 3.55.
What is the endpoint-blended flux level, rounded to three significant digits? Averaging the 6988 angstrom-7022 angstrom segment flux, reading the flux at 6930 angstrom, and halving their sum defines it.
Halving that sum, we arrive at 3.19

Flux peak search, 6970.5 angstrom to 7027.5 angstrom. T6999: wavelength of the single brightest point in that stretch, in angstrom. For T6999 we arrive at 7014 angstrom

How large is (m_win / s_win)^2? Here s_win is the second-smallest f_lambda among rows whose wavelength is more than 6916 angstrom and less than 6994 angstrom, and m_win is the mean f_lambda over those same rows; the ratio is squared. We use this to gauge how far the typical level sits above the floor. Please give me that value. 1.60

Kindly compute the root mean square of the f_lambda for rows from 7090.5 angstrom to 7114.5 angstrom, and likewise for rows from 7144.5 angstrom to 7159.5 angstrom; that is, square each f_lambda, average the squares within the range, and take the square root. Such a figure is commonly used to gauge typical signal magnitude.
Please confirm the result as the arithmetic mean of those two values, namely 2.6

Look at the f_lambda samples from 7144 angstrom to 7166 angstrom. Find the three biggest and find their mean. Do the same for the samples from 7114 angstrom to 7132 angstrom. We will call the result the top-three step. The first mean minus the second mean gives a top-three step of -0.43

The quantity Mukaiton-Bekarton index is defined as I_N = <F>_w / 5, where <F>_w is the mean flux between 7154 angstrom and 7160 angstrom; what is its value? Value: 0.53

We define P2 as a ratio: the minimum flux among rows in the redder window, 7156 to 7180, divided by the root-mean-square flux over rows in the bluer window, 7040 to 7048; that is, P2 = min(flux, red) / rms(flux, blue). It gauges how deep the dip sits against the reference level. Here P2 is 0.55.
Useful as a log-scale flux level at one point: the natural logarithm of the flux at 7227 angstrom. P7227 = 1.18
